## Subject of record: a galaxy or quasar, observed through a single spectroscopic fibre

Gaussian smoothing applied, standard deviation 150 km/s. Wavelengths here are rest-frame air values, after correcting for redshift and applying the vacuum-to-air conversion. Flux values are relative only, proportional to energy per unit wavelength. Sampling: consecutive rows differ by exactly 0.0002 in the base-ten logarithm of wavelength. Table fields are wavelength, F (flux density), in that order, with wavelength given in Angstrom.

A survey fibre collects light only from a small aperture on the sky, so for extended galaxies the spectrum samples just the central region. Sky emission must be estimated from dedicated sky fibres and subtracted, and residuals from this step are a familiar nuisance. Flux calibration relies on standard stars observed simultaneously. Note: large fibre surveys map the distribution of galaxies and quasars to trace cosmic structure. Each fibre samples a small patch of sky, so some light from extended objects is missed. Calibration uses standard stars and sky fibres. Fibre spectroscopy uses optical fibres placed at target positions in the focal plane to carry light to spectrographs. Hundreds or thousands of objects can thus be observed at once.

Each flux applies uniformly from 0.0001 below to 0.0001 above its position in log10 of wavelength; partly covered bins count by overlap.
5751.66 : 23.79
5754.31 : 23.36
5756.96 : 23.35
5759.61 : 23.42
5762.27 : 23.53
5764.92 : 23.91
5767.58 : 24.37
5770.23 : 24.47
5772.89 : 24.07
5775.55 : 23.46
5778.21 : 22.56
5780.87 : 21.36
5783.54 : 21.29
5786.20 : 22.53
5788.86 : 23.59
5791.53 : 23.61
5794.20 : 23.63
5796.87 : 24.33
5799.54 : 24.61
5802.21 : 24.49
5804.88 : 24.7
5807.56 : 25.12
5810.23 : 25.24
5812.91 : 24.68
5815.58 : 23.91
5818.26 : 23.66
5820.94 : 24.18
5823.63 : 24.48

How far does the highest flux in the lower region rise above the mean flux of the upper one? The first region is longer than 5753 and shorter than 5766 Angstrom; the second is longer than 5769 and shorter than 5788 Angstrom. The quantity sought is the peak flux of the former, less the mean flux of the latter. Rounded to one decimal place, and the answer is 1.1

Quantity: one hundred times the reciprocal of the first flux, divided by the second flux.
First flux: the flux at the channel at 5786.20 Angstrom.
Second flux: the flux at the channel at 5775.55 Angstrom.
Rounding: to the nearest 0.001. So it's 0.189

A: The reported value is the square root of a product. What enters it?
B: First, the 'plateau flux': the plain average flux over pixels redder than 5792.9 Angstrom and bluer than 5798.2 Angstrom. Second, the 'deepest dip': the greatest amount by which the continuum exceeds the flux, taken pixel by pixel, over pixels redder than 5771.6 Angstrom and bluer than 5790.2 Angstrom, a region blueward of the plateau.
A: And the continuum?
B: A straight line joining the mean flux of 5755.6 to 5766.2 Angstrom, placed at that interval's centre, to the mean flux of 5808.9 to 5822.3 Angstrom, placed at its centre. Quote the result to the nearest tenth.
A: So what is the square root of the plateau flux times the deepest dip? 7.9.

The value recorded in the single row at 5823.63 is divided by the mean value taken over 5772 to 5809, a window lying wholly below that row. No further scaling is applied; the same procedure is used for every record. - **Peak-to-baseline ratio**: 1.04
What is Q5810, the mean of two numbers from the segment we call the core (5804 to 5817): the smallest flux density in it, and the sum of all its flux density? 74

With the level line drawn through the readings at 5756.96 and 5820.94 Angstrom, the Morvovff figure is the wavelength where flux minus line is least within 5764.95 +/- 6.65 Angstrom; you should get 5759.61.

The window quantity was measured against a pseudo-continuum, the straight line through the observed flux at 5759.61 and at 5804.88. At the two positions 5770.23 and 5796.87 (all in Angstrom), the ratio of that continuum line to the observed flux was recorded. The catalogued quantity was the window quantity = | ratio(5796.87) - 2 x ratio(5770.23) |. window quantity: 0.93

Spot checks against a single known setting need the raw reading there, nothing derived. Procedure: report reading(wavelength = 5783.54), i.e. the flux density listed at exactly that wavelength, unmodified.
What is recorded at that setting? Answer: 21.29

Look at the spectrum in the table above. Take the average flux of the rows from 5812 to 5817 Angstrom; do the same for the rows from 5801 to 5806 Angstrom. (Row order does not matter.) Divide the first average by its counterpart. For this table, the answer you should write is 0.99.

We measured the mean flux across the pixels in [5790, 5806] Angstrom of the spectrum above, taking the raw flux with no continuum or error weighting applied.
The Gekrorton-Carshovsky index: 24.2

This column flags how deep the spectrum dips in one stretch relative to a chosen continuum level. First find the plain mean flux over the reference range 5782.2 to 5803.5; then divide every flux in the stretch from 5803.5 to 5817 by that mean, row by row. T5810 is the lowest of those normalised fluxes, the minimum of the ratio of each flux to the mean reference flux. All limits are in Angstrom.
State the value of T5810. 1.02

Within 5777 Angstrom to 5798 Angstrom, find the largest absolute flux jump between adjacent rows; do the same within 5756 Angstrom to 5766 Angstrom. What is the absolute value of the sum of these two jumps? 1.62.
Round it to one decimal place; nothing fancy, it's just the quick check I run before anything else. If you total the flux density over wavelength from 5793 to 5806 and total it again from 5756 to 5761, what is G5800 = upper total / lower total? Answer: 2.6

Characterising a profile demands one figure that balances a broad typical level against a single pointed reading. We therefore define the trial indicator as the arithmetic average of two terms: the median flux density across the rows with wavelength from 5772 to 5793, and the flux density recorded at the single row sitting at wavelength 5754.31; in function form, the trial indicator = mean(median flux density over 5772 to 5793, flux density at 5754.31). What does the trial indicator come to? 23.2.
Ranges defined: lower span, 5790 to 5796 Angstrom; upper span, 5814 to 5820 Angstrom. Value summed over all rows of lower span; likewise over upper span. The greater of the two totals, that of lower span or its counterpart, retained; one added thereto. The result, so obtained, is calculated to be 48.6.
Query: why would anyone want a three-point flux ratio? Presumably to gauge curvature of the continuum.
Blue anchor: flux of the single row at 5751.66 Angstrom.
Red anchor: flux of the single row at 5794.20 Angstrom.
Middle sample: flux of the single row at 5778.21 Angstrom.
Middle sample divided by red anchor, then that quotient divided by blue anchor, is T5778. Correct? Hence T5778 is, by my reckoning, 0.040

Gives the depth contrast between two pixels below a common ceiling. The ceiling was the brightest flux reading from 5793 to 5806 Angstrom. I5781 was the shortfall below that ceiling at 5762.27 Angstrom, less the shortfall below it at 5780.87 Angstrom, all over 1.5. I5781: -1.4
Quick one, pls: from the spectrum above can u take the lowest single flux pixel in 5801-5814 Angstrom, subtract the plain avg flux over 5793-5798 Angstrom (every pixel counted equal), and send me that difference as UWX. 0.5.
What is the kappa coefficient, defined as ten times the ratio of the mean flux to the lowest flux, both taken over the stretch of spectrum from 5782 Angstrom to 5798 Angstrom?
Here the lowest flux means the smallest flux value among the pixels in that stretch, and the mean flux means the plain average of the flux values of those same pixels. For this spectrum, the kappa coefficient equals 10.9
